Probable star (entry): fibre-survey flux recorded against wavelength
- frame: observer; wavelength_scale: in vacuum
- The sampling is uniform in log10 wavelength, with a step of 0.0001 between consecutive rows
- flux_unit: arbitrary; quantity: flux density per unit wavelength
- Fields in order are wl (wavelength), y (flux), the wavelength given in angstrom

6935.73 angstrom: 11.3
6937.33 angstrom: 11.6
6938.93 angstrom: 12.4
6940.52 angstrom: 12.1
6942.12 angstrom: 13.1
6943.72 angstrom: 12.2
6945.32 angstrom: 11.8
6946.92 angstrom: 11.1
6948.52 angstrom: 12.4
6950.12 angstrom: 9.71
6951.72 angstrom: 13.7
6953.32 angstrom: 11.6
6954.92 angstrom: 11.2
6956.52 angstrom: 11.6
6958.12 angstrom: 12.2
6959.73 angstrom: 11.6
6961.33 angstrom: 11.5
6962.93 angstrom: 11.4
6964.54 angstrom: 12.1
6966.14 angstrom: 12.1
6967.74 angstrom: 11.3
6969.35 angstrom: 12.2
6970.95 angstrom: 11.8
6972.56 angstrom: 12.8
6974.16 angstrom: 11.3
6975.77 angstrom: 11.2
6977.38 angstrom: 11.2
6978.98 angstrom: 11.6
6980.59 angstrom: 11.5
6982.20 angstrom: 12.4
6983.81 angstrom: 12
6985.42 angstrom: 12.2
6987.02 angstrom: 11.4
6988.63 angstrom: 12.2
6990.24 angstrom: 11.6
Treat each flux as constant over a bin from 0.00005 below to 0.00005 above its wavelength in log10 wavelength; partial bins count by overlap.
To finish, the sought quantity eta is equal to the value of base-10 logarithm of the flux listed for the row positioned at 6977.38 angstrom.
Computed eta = 1.05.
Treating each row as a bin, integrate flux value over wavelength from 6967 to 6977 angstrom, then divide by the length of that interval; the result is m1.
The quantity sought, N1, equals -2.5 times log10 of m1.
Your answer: -2.67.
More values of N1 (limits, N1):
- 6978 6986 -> -2.69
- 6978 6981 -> -2.66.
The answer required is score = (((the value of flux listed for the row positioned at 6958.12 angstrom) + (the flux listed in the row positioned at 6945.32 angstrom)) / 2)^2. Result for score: 144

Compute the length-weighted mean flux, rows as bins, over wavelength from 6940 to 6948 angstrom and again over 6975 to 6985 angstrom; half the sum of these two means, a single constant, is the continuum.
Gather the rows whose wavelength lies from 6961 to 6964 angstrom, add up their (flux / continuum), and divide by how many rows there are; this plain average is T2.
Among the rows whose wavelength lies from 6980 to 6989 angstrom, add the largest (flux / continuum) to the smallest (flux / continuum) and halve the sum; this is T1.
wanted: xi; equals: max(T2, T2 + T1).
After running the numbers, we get 1.97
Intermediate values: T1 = 1.00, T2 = 0.97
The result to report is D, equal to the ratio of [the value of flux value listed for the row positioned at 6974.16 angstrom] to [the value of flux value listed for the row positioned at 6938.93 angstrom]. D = 0.91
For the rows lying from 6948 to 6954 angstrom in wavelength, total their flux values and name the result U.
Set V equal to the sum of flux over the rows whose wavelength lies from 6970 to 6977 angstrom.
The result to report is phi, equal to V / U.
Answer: 0.99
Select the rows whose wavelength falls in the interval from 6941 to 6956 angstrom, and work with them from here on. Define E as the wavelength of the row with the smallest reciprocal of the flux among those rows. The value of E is 6951.72 angstrom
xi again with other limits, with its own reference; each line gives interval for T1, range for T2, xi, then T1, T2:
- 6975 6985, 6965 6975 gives 2.00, 0.99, 1.00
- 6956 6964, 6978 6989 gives 2.00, 0.99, 1.00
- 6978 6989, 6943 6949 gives 2.00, 1.00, 1.00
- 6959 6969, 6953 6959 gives 1.97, 0.99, 0.98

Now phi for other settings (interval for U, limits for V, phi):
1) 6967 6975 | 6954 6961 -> 0.78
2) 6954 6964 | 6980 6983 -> 0.34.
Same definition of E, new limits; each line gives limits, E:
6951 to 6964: 6951.72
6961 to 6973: 6972.56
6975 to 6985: 6982.20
